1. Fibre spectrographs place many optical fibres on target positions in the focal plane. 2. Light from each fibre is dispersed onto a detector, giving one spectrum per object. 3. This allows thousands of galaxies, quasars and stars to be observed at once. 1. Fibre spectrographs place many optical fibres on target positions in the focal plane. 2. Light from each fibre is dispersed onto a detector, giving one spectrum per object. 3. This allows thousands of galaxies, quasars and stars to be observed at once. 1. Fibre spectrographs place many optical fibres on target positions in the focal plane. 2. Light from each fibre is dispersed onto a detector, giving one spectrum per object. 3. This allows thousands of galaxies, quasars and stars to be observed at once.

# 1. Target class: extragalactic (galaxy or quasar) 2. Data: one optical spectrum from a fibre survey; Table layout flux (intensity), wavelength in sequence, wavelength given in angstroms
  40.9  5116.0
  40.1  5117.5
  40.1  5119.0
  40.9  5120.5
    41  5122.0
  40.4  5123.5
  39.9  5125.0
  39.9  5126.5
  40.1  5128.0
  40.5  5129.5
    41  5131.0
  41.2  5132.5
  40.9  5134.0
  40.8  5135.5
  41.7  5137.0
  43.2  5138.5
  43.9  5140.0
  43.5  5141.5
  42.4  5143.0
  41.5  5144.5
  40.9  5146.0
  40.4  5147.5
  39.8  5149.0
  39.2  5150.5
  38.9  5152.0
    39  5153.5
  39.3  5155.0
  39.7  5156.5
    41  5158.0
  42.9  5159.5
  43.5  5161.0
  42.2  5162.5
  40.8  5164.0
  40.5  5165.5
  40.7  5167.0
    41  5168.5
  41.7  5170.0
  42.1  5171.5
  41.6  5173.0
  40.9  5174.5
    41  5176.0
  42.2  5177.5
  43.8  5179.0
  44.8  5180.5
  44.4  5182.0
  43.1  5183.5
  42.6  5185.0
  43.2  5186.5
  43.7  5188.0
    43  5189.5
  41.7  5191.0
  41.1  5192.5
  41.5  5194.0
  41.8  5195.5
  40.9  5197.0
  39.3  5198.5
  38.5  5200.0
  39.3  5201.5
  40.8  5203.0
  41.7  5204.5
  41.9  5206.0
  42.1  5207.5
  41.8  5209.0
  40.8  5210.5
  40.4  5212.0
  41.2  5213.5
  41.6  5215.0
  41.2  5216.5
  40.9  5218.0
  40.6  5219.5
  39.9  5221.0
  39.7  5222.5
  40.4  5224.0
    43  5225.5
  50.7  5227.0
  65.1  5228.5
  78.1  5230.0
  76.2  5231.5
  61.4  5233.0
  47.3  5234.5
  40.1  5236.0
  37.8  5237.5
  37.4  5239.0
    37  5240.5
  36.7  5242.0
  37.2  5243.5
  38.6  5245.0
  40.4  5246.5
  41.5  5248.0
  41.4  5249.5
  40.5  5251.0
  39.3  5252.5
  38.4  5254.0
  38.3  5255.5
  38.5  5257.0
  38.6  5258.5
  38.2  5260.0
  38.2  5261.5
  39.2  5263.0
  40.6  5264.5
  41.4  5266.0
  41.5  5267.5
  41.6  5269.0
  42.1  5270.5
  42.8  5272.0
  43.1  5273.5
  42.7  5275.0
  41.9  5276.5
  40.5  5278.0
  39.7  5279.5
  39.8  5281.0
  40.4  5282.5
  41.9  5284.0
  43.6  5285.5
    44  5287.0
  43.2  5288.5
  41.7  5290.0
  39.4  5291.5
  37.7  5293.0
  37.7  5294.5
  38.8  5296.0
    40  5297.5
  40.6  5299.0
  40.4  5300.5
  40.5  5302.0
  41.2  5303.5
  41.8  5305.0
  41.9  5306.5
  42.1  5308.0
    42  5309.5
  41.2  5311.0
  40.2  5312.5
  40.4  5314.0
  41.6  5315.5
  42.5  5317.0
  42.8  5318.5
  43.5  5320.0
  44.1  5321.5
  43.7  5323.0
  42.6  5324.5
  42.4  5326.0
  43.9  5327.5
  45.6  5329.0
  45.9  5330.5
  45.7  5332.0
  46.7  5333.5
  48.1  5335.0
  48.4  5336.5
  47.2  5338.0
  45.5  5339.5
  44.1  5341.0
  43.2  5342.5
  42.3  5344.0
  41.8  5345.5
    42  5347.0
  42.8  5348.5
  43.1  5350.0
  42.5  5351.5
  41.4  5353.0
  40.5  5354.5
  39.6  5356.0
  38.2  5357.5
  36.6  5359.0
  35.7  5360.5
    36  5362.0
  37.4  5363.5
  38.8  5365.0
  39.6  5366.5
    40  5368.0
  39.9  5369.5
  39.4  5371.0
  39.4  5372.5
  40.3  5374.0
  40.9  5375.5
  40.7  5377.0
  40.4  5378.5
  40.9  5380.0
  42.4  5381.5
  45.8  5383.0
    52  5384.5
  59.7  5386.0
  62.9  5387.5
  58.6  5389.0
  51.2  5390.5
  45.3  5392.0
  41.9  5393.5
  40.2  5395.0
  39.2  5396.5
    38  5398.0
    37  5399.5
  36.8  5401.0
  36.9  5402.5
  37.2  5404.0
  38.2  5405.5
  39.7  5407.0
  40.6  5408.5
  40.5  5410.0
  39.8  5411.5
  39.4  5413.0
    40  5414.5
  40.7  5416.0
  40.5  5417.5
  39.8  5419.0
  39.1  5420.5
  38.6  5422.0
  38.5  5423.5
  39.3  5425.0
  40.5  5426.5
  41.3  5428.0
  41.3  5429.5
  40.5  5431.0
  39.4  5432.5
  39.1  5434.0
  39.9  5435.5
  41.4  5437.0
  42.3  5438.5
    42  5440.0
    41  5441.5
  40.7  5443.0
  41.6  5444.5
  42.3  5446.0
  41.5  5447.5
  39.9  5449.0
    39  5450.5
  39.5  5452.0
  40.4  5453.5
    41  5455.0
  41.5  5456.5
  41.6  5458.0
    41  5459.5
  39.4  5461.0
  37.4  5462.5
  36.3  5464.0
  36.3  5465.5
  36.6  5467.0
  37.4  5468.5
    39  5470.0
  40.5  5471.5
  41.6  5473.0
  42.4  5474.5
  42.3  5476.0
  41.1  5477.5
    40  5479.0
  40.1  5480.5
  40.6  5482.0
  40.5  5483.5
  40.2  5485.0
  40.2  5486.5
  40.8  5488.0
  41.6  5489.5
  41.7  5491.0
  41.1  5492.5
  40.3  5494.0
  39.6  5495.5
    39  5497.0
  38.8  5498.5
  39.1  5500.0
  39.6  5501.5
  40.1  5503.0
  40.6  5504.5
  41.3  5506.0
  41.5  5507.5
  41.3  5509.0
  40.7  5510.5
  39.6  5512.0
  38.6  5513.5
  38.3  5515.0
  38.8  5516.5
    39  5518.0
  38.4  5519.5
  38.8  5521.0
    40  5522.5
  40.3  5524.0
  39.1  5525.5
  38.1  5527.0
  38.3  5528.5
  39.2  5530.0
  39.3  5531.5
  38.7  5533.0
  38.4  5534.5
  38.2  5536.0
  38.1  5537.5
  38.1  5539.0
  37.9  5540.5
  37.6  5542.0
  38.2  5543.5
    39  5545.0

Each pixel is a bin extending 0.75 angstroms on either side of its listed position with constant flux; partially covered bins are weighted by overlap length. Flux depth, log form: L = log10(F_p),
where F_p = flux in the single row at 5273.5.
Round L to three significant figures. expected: 1.63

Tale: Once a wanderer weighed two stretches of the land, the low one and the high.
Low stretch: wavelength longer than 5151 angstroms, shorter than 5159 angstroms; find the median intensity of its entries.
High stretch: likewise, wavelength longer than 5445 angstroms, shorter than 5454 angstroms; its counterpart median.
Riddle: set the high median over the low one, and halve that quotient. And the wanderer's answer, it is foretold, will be 0.511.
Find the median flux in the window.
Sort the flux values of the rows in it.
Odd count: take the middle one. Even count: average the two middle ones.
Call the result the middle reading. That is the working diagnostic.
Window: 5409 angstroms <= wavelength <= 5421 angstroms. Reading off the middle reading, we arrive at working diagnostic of 39.9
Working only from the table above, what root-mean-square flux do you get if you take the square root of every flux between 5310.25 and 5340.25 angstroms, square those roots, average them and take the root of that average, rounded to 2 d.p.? 6.64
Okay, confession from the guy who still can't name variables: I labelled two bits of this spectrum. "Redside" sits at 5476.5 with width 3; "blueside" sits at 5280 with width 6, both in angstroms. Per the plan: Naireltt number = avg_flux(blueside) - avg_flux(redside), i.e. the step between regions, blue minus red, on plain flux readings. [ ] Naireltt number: -1.6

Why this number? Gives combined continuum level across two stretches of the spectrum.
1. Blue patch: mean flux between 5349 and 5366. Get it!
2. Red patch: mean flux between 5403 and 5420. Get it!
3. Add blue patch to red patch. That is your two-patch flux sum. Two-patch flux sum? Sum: 79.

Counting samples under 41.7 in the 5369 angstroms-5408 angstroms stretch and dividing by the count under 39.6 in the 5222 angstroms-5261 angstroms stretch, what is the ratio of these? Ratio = 1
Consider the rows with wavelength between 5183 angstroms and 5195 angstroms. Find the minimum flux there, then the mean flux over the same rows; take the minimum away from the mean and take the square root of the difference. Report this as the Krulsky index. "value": 1.2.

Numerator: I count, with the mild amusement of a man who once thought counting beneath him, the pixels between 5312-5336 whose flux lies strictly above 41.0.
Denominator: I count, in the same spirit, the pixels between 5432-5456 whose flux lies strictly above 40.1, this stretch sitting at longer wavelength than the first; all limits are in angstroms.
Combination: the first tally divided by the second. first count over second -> 1.4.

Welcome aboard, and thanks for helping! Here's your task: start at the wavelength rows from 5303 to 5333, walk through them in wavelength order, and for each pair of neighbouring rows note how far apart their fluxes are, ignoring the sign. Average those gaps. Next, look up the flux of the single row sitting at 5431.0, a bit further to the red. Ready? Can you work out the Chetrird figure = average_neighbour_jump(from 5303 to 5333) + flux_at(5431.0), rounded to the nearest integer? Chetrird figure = 41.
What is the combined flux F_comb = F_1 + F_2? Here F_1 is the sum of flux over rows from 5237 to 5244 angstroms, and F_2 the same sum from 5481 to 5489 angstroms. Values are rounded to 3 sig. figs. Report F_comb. 388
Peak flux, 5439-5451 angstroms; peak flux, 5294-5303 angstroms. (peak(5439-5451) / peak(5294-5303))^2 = 1.1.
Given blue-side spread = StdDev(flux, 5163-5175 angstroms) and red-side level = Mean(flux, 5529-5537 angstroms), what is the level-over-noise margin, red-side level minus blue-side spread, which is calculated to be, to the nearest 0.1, 38.2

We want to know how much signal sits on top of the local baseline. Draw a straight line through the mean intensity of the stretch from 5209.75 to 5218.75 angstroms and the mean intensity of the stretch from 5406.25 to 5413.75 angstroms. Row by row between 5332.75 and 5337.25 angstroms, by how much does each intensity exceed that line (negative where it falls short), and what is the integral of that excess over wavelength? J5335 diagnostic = 33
